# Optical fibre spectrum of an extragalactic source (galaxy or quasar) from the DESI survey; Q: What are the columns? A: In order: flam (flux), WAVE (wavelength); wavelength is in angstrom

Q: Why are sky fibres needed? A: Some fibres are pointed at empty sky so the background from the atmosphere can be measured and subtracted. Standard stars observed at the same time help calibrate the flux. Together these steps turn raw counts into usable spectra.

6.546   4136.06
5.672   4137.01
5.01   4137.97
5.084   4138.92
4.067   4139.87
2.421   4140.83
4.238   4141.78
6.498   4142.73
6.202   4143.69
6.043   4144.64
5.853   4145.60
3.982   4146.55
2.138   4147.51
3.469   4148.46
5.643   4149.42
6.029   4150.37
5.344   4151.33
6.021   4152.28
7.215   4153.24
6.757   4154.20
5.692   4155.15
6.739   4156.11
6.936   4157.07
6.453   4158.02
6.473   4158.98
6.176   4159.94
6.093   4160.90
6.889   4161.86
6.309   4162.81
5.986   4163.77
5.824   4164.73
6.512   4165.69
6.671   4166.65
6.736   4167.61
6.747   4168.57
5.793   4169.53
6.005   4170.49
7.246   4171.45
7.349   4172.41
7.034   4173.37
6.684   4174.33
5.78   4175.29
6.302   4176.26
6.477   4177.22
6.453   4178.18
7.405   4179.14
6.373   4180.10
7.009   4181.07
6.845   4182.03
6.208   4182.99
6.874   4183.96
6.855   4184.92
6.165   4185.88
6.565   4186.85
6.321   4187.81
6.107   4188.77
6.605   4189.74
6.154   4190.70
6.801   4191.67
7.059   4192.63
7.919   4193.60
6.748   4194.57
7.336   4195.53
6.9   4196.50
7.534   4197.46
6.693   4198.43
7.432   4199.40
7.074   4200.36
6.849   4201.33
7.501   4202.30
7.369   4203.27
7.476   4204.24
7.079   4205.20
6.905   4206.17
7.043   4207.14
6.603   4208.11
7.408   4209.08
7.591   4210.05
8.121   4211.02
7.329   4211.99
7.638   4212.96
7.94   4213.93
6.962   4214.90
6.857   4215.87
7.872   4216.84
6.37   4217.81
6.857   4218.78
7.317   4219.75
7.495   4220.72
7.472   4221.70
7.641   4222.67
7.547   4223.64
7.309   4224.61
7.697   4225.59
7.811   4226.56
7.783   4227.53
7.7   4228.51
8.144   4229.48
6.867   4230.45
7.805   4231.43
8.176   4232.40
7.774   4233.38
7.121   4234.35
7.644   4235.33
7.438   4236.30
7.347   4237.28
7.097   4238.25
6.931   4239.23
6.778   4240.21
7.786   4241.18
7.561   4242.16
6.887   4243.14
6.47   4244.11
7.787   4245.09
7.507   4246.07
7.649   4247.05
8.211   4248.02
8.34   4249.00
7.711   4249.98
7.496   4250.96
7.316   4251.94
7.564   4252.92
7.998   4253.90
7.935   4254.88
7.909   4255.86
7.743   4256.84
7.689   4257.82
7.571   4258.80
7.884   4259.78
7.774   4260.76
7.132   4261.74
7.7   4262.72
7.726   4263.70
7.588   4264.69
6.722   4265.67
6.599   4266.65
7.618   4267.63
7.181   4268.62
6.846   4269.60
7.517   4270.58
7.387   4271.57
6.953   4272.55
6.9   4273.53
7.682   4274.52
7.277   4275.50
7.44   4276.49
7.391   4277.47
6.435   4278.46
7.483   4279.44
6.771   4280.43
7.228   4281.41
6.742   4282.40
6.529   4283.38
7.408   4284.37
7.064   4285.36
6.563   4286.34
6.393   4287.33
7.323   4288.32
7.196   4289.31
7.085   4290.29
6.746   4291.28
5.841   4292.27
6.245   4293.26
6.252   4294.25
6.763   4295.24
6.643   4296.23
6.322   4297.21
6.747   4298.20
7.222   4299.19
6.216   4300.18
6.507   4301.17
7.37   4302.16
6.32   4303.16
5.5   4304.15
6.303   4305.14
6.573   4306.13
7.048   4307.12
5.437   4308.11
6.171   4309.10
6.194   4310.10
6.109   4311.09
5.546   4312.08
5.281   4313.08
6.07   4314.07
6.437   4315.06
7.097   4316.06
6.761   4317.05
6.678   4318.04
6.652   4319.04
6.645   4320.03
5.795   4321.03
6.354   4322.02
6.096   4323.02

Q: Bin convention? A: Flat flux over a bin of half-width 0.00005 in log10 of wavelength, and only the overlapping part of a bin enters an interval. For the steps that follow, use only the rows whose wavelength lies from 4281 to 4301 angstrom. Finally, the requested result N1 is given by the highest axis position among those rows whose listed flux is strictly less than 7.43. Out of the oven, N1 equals 4300.18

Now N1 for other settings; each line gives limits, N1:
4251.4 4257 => 4251.94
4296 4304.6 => 4304.15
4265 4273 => 4272.55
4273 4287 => 4286.34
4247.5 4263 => 4261.74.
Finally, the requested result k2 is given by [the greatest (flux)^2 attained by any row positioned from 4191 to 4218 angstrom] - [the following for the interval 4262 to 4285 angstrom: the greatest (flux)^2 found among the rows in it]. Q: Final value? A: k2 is 6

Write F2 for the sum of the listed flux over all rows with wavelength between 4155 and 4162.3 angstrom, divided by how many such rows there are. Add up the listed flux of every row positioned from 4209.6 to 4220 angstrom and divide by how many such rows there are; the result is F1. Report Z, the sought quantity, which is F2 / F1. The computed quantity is 0.87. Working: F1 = 7.4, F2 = 6.43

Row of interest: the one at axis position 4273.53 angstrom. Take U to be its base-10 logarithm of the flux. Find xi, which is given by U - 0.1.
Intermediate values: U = 0.84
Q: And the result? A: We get 0.74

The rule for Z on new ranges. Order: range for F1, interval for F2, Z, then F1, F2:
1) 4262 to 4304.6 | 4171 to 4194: 0.97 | 6.9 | 6.69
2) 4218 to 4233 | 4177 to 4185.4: 0.89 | 7.6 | 6.72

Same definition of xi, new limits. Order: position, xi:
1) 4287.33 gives 0.71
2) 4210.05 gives 0.78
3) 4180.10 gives 0.70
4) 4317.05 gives 0.73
